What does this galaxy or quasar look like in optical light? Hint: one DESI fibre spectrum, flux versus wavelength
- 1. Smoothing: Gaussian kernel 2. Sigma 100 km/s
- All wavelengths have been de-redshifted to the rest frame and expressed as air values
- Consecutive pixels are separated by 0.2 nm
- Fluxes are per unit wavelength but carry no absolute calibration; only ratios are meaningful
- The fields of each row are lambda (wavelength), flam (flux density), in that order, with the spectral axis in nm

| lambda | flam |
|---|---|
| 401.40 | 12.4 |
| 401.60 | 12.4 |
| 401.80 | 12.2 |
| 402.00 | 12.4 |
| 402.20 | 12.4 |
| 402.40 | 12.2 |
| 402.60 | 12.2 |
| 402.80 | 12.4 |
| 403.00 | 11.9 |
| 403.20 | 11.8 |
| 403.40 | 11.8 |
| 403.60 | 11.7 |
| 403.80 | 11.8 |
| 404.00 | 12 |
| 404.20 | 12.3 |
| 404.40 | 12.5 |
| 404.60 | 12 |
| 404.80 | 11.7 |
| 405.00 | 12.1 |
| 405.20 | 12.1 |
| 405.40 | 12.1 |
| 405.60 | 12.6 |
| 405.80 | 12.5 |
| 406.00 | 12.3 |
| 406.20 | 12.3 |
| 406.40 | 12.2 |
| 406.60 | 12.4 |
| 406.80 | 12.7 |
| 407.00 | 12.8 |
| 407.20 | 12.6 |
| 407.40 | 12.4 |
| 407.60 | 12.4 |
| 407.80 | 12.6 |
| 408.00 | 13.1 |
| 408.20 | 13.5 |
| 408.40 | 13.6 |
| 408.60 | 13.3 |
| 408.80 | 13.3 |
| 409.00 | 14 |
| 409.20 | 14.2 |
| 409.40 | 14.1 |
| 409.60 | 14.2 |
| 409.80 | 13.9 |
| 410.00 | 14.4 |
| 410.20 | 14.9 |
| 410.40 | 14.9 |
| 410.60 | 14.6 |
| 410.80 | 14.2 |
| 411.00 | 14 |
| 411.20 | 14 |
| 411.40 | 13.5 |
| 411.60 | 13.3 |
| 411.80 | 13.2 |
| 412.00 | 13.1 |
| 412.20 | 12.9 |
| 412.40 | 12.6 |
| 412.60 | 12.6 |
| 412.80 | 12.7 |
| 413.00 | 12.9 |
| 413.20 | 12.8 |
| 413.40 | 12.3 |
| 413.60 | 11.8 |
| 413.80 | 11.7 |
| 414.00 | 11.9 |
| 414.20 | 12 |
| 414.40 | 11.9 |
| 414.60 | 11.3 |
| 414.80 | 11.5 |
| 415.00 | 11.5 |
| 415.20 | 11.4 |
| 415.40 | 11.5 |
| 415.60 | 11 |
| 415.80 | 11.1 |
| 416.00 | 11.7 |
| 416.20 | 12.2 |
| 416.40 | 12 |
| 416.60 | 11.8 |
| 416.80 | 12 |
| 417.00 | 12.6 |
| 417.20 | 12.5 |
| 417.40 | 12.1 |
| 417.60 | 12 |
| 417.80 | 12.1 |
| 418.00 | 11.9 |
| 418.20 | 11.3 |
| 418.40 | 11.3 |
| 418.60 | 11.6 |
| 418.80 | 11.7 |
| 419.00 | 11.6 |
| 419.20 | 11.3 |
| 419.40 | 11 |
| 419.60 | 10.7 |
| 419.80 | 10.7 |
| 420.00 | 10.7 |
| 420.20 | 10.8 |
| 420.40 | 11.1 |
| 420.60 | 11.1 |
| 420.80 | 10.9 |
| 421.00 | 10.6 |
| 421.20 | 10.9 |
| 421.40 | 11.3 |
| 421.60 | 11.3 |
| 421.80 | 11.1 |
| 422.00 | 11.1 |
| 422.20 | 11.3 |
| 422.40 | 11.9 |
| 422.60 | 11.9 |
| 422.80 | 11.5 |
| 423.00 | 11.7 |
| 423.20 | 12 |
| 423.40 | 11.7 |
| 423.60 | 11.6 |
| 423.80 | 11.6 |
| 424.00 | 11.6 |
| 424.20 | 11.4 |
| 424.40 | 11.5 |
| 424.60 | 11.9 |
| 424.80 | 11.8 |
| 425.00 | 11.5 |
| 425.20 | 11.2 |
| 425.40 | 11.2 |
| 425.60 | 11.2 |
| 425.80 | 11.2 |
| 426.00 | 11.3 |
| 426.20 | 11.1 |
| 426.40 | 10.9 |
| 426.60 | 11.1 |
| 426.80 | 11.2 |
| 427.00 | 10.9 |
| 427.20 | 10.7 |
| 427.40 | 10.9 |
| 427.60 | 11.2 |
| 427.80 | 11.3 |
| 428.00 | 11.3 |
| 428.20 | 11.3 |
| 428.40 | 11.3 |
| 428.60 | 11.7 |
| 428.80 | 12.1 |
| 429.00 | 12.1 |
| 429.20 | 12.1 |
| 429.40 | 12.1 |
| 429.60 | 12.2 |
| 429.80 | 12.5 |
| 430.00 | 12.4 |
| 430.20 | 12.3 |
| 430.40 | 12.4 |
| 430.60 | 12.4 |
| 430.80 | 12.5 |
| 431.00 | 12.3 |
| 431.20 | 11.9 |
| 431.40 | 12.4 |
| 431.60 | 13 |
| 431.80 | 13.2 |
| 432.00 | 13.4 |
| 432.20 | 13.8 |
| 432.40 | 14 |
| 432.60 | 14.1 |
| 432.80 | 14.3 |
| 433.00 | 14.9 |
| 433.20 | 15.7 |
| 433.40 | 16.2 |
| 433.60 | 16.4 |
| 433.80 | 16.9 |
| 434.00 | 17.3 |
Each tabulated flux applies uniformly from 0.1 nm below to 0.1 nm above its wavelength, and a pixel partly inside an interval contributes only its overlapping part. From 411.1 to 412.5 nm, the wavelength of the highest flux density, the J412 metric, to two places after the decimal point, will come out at 411.20 nm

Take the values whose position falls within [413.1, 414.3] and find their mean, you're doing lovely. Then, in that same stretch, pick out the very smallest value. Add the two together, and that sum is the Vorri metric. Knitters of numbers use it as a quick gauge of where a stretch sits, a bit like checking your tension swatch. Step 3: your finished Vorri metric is 23.8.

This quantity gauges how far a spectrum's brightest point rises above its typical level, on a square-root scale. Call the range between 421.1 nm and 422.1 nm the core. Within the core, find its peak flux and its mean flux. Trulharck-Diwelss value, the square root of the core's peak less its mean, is 0.4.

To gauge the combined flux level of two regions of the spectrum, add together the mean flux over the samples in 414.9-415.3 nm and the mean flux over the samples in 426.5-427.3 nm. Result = 22.4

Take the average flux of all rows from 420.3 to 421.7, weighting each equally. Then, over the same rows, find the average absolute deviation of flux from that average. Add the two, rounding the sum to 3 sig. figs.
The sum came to 11.2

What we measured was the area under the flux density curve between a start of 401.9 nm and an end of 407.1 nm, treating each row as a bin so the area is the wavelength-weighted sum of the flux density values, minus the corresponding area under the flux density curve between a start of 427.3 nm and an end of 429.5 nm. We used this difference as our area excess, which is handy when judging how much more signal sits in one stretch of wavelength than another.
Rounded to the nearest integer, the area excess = 38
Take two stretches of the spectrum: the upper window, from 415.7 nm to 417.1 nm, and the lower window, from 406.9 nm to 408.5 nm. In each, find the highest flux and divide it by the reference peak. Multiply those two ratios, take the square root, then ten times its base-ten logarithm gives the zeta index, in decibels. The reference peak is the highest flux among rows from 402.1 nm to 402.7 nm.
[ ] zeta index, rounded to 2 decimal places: 0.24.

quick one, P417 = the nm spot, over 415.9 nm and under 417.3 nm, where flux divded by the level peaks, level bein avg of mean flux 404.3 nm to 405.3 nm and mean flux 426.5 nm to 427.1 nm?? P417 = 417.00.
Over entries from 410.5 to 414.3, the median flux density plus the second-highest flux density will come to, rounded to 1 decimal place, 27.1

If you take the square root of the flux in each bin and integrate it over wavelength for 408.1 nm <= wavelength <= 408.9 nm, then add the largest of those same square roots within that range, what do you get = 6.6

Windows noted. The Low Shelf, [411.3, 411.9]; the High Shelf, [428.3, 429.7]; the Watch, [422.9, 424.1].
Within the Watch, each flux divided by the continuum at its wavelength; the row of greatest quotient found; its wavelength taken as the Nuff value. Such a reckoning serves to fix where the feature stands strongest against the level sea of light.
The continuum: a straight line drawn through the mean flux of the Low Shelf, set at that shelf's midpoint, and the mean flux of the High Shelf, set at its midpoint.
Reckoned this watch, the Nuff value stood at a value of 423.20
